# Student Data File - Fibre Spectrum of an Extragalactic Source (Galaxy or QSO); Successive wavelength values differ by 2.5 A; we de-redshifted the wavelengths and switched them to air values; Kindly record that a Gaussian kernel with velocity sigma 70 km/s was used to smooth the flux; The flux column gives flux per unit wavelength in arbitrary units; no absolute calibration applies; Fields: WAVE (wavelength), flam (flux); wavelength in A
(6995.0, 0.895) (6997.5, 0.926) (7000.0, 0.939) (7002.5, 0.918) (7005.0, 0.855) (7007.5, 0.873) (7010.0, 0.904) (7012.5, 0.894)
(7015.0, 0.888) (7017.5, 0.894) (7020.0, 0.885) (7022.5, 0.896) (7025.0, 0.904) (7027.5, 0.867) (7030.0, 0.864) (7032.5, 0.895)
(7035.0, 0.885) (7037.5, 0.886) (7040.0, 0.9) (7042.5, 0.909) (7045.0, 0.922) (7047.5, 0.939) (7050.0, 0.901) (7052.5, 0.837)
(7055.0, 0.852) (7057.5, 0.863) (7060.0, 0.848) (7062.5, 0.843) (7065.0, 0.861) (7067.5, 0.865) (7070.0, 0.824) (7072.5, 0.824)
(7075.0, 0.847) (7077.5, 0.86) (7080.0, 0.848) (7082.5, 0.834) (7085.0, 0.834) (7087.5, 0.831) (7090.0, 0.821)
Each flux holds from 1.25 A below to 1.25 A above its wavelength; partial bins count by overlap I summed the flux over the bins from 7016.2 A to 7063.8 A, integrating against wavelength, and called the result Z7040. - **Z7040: 42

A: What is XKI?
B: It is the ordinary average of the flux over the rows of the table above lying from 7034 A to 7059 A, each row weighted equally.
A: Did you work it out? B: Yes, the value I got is 0.889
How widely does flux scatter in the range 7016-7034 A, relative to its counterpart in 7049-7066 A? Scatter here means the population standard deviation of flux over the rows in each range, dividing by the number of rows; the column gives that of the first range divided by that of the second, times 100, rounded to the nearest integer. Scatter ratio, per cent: 73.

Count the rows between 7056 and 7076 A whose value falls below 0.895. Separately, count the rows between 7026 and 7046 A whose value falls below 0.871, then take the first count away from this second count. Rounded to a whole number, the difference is -6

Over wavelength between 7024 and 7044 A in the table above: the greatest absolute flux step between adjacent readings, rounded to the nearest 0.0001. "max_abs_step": 0.0370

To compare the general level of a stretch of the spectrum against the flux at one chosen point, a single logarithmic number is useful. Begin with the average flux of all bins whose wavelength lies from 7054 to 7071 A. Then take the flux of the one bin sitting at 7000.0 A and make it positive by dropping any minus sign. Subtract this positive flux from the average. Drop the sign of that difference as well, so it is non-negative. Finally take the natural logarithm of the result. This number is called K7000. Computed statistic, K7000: -2.43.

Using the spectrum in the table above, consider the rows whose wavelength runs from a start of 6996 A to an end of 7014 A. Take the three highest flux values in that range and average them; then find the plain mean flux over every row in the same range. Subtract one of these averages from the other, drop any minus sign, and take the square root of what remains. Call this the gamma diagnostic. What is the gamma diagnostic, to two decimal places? 0.16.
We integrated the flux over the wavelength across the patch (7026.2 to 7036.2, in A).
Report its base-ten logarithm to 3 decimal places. 0.943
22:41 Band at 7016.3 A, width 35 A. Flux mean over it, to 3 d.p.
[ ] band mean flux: 0.891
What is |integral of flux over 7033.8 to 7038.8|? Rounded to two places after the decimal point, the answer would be 4.43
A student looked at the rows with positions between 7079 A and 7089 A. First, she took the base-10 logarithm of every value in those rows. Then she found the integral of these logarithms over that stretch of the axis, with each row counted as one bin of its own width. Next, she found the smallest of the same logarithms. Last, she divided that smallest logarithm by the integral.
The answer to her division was 0.10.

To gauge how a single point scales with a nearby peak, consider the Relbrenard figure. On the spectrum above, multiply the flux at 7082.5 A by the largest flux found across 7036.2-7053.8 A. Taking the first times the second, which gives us 0.783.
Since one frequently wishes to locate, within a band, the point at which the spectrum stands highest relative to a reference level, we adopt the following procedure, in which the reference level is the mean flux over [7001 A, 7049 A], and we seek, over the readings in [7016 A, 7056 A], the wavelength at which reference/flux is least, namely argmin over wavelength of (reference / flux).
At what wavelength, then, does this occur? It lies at 7047.5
